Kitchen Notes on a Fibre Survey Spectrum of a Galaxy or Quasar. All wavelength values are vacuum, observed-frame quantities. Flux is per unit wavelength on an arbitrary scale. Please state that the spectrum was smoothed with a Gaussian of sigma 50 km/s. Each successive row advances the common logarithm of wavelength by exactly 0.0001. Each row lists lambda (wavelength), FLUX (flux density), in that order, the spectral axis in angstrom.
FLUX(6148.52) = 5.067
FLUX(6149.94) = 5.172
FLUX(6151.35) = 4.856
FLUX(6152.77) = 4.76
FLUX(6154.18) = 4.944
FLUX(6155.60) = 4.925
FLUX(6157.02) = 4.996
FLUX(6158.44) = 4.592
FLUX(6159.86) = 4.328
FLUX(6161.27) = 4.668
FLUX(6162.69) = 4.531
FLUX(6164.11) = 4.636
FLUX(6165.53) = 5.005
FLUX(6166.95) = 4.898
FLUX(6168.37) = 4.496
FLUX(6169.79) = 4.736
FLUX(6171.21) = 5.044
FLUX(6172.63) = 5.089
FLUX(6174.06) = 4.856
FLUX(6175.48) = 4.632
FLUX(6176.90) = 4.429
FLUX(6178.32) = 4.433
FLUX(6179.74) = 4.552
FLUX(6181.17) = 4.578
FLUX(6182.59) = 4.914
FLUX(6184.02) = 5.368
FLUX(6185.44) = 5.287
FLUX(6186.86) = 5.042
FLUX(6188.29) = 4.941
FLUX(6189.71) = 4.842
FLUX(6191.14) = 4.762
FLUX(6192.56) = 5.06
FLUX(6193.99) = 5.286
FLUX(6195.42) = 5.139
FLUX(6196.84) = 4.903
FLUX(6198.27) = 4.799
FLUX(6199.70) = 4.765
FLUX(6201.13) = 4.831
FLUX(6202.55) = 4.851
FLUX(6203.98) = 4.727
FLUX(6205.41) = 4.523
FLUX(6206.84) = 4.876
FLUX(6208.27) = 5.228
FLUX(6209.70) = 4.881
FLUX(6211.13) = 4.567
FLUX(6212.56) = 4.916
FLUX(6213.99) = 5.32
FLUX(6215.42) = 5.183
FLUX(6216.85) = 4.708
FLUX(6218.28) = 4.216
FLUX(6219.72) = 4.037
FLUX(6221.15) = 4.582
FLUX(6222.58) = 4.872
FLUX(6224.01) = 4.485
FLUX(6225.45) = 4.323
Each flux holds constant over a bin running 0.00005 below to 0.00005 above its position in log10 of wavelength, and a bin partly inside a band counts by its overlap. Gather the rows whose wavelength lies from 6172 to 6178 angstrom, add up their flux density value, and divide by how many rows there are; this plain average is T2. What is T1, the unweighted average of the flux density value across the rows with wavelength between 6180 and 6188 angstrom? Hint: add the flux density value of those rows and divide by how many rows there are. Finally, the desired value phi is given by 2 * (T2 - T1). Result -0.57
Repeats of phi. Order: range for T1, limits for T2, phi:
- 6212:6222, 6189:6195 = 0.56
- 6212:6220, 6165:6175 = 0.29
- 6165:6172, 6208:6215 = 0.29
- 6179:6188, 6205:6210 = -0.16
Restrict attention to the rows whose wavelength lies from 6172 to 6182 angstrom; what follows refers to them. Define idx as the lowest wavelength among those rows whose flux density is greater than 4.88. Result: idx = 6172.63 angstrom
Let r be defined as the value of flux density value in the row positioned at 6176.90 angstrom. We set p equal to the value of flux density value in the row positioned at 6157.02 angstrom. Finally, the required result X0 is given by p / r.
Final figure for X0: 1.128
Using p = 4.996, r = 4.429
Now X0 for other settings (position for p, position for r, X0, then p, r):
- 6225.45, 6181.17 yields 0.944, 4.323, 4.578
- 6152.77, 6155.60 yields 0.966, 4.76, 4.925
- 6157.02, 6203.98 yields 1.057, 4.996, 4.727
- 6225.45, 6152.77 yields 0.908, 4.323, 4.76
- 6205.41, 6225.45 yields 1.046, 4.523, 4.323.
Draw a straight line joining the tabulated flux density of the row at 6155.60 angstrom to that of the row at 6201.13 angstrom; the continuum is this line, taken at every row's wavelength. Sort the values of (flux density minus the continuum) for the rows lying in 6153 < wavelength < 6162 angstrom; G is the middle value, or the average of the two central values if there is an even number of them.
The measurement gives -0.12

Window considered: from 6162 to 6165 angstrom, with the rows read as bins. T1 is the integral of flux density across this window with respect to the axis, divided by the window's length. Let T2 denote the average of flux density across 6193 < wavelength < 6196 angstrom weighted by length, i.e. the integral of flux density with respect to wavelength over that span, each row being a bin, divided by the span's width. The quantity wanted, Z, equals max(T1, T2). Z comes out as 5.19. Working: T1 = 4.61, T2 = 5.19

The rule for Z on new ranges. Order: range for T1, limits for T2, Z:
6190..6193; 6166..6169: 4.89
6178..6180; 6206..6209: 5.03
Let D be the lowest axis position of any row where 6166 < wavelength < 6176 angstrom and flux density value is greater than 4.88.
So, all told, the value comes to 6166.95 angstrom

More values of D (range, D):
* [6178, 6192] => 6182.59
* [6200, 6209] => 6208.27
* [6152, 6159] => 6154.18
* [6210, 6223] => 6212.56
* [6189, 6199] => 6192.56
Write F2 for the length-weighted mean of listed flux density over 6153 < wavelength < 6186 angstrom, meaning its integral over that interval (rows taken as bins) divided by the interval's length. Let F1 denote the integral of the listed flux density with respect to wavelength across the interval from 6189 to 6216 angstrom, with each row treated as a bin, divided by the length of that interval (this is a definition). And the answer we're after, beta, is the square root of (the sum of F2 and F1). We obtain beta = 3.11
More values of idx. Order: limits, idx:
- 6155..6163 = 6155.60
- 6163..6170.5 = 6165.53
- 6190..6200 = 6192.56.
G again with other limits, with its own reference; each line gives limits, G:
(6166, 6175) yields -0.02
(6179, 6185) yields -0.12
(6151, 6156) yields -0.04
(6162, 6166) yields -0.27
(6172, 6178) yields -0.14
